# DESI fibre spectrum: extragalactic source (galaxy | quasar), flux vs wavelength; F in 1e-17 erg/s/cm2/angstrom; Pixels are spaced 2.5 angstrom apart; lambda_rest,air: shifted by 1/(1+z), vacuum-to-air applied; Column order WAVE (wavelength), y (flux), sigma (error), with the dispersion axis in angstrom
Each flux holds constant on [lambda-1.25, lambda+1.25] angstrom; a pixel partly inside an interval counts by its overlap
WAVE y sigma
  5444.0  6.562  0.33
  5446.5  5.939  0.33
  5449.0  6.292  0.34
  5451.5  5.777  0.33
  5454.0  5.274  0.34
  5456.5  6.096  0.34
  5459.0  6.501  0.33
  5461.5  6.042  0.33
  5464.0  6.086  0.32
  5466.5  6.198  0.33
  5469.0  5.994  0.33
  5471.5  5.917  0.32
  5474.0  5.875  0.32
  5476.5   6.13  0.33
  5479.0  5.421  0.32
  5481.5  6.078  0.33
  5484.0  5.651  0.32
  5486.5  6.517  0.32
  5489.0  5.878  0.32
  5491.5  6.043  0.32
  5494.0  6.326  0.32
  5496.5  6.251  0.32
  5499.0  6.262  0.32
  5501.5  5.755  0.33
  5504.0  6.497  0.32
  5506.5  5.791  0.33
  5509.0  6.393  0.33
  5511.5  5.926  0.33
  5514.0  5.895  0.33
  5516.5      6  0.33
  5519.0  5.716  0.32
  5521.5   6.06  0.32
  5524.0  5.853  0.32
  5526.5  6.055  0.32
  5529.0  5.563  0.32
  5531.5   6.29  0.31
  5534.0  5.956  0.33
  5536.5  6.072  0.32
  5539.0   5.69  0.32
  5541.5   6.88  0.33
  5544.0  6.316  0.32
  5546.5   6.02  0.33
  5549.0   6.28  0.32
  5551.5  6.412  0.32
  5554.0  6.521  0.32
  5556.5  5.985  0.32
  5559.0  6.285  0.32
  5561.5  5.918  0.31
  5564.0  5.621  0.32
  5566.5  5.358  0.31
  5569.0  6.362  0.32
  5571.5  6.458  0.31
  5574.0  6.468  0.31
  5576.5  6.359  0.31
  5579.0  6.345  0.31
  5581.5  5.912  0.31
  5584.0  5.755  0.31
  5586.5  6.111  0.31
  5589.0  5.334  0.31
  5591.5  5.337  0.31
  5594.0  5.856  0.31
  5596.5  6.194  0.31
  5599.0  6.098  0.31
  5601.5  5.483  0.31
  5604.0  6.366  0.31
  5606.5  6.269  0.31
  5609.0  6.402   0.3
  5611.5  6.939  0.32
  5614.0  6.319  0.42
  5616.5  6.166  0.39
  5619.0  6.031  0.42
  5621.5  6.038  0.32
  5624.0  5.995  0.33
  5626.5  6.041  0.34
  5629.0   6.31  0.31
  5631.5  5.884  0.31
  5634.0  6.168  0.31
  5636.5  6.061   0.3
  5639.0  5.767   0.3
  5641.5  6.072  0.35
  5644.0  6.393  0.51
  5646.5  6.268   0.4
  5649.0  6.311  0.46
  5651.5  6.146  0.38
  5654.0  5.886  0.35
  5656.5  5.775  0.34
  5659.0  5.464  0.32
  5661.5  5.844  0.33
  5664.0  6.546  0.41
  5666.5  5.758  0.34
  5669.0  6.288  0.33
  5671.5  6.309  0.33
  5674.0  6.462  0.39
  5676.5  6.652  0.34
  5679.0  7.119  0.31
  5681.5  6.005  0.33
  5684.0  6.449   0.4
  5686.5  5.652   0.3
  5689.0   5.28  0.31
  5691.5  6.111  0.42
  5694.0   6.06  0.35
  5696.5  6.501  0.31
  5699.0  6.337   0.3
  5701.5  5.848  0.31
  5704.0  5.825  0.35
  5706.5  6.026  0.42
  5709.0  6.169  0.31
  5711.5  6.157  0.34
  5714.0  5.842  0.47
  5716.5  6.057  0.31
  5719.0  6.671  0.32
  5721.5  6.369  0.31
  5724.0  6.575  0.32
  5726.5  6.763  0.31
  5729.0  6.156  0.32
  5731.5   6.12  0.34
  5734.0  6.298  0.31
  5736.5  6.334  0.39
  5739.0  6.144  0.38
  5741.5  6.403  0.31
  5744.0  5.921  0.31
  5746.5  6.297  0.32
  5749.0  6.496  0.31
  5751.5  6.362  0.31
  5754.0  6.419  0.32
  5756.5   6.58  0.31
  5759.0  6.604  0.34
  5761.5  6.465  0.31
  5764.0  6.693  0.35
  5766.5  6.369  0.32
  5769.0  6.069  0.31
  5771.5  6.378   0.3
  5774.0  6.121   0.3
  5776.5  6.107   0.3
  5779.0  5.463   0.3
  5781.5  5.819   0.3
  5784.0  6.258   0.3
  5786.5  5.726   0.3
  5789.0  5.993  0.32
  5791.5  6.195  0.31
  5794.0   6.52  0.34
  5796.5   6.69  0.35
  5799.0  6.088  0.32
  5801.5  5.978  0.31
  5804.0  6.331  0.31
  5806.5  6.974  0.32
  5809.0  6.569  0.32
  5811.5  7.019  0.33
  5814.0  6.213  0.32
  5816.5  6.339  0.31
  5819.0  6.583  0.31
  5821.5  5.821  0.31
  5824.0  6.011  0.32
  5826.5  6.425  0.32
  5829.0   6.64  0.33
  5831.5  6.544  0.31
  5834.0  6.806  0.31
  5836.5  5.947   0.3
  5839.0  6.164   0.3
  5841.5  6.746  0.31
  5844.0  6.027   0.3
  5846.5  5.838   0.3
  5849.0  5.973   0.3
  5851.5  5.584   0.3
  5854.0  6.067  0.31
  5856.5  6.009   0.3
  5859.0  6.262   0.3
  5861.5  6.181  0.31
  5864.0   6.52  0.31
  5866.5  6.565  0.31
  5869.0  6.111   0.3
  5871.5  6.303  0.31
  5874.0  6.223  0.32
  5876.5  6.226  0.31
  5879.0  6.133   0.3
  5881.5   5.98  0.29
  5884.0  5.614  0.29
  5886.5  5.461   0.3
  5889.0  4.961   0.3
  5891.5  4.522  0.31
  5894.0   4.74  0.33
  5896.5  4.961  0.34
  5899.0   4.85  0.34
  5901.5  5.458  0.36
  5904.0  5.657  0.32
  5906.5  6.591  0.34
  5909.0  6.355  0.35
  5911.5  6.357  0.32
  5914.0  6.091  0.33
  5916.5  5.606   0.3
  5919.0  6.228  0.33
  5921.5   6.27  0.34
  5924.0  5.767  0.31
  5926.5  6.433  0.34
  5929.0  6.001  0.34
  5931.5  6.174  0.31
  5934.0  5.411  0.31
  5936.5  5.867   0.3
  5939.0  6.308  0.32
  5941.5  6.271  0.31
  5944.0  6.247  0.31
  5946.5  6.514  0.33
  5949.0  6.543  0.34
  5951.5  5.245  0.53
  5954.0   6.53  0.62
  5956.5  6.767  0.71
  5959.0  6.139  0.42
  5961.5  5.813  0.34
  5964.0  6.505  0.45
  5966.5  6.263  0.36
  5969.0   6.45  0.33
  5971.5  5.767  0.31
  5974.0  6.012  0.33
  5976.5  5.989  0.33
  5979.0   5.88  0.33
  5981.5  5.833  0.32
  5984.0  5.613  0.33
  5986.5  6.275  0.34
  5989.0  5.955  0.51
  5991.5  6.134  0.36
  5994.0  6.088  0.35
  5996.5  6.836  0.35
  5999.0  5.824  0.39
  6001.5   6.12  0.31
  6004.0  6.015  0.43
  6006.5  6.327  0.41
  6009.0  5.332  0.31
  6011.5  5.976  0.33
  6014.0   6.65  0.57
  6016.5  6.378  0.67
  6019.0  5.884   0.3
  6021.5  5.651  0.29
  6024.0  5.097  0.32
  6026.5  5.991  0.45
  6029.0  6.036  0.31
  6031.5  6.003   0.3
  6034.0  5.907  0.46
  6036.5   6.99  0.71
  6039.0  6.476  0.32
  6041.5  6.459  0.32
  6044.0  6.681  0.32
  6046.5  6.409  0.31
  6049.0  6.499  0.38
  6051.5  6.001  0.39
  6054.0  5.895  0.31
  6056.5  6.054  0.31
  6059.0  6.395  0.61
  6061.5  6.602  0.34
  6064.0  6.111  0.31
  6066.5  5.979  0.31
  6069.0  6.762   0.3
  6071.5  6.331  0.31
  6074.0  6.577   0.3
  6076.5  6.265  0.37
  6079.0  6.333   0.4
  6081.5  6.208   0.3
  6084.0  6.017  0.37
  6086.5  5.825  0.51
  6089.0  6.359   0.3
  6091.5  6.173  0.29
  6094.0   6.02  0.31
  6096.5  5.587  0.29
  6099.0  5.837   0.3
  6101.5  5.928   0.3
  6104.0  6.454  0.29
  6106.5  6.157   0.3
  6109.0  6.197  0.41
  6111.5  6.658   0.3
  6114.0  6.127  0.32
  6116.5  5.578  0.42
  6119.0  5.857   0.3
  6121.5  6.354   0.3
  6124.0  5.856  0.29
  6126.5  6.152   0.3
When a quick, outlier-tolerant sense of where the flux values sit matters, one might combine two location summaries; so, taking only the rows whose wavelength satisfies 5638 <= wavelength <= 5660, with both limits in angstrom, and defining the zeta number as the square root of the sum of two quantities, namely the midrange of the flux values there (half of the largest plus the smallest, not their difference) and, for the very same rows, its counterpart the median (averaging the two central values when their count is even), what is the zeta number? 3.46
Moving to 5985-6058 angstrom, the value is 3.48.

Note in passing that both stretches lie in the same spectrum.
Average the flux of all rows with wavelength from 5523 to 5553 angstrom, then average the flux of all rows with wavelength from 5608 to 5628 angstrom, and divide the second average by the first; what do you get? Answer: 1.02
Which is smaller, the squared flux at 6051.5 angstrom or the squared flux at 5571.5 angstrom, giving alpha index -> 36.0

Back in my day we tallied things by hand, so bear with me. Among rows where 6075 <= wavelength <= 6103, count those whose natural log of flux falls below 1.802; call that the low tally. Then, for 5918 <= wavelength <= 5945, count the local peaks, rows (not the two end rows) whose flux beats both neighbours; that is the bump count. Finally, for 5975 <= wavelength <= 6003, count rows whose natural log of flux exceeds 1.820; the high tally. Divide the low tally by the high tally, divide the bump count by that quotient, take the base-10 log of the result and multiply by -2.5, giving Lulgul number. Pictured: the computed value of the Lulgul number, -0.31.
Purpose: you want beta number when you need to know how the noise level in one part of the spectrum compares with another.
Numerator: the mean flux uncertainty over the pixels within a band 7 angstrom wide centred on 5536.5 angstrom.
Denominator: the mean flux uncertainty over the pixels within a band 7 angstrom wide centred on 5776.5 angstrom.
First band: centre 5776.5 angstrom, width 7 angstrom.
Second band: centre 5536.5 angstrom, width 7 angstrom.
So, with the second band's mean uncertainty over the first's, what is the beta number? 1.08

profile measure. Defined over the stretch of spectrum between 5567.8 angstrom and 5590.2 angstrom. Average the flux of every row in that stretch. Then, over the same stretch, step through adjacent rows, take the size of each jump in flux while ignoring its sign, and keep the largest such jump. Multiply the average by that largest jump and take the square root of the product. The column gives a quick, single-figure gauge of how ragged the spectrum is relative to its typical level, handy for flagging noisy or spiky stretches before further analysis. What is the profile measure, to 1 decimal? 2.2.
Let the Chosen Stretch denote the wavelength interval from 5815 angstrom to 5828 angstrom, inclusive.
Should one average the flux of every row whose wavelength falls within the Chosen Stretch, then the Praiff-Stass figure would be 6.24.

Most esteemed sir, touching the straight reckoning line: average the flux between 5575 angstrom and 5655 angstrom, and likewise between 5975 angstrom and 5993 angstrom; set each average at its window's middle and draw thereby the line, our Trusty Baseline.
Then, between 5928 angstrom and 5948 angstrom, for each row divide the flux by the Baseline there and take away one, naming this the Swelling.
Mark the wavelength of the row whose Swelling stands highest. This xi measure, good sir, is 5946.5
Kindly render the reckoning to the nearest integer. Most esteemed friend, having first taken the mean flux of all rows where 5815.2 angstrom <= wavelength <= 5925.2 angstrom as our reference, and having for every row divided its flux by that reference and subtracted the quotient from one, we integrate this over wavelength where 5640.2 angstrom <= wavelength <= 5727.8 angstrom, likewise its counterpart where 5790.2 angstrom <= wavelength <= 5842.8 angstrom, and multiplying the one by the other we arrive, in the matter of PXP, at 10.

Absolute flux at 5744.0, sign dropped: 5.92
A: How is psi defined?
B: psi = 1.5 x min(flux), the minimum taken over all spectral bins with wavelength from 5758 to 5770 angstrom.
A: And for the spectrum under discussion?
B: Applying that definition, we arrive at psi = 9.10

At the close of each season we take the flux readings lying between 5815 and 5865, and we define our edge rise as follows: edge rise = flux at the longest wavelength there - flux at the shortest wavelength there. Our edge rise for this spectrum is 0.2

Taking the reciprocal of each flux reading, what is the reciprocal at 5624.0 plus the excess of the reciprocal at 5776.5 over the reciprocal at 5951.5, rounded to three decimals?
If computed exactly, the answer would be 0.140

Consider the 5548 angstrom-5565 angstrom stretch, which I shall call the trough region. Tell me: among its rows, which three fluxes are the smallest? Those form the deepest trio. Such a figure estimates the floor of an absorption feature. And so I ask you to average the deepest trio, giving 5.84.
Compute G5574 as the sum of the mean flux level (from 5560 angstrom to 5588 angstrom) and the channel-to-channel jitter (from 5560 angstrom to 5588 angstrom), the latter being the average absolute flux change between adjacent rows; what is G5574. 6.33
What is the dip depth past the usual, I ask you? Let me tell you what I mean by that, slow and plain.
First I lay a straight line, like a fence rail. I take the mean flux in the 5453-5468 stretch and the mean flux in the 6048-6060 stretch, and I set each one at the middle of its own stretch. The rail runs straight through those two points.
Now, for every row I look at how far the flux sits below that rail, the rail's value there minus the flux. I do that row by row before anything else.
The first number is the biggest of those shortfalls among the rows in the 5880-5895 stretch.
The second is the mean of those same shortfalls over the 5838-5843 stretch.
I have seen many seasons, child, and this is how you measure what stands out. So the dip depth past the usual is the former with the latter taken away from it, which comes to 1.9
